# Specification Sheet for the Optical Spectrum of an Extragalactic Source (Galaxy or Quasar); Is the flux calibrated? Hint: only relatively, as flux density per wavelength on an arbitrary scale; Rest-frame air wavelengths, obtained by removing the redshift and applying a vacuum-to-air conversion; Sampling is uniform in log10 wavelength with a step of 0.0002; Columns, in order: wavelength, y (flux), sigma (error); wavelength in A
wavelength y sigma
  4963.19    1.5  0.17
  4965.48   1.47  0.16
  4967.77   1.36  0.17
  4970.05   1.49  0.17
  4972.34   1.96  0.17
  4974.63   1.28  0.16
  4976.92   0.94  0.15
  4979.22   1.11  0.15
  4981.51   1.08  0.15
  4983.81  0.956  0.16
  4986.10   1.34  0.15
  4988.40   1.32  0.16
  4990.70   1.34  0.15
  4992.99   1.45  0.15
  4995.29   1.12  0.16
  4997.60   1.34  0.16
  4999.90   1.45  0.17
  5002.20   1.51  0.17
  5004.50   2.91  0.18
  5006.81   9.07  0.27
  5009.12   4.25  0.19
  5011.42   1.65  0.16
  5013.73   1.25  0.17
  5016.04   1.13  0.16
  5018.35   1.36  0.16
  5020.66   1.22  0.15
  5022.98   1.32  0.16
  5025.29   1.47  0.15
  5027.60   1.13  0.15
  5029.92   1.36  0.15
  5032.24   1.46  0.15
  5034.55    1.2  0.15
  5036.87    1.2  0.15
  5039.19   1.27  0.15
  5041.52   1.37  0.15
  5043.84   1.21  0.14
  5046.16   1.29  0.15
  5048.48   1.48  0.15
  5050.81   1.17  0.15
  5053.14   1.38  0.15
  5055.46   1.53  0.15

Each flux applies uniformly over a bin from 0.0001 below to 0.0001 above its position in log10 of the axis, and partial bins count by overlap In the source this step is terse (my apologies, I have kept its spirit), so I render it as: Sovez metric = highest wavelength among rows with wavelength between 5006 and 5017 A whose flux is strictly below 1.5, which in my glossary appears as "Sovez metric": 5016.04 A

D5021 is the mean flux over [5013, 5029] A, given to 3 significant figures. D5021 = 1.27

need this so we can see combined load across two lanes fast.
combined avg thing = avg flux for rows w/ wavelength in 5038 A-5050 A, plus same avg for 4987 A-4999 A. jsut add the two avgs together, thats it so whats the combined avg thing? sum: 2.64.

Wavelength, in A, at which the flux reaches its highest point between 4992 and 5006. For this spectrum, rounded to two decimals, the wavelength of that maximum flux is 5004.50 A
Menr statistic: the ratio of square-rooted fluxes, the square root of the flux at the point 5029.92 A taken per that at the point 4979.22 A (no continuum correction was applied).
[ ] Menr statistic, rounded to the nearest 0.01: 1.11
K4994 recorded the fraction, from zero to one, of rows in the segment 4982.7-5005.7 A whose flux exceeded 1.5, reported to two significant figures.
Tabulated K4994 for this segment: 0.20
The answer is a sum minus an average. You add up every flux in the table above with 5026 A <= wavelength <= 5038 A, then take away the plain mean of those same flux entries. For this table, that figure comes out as 5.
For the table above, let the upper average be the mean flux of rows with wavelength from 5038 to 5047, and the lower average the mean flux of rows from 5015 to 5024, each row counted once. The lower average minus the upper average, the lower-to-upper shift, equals -0.03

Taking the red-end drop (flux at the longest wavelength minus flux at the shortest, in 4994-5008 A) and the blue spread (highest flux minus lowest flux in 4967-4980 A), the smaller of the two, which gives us 1.0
